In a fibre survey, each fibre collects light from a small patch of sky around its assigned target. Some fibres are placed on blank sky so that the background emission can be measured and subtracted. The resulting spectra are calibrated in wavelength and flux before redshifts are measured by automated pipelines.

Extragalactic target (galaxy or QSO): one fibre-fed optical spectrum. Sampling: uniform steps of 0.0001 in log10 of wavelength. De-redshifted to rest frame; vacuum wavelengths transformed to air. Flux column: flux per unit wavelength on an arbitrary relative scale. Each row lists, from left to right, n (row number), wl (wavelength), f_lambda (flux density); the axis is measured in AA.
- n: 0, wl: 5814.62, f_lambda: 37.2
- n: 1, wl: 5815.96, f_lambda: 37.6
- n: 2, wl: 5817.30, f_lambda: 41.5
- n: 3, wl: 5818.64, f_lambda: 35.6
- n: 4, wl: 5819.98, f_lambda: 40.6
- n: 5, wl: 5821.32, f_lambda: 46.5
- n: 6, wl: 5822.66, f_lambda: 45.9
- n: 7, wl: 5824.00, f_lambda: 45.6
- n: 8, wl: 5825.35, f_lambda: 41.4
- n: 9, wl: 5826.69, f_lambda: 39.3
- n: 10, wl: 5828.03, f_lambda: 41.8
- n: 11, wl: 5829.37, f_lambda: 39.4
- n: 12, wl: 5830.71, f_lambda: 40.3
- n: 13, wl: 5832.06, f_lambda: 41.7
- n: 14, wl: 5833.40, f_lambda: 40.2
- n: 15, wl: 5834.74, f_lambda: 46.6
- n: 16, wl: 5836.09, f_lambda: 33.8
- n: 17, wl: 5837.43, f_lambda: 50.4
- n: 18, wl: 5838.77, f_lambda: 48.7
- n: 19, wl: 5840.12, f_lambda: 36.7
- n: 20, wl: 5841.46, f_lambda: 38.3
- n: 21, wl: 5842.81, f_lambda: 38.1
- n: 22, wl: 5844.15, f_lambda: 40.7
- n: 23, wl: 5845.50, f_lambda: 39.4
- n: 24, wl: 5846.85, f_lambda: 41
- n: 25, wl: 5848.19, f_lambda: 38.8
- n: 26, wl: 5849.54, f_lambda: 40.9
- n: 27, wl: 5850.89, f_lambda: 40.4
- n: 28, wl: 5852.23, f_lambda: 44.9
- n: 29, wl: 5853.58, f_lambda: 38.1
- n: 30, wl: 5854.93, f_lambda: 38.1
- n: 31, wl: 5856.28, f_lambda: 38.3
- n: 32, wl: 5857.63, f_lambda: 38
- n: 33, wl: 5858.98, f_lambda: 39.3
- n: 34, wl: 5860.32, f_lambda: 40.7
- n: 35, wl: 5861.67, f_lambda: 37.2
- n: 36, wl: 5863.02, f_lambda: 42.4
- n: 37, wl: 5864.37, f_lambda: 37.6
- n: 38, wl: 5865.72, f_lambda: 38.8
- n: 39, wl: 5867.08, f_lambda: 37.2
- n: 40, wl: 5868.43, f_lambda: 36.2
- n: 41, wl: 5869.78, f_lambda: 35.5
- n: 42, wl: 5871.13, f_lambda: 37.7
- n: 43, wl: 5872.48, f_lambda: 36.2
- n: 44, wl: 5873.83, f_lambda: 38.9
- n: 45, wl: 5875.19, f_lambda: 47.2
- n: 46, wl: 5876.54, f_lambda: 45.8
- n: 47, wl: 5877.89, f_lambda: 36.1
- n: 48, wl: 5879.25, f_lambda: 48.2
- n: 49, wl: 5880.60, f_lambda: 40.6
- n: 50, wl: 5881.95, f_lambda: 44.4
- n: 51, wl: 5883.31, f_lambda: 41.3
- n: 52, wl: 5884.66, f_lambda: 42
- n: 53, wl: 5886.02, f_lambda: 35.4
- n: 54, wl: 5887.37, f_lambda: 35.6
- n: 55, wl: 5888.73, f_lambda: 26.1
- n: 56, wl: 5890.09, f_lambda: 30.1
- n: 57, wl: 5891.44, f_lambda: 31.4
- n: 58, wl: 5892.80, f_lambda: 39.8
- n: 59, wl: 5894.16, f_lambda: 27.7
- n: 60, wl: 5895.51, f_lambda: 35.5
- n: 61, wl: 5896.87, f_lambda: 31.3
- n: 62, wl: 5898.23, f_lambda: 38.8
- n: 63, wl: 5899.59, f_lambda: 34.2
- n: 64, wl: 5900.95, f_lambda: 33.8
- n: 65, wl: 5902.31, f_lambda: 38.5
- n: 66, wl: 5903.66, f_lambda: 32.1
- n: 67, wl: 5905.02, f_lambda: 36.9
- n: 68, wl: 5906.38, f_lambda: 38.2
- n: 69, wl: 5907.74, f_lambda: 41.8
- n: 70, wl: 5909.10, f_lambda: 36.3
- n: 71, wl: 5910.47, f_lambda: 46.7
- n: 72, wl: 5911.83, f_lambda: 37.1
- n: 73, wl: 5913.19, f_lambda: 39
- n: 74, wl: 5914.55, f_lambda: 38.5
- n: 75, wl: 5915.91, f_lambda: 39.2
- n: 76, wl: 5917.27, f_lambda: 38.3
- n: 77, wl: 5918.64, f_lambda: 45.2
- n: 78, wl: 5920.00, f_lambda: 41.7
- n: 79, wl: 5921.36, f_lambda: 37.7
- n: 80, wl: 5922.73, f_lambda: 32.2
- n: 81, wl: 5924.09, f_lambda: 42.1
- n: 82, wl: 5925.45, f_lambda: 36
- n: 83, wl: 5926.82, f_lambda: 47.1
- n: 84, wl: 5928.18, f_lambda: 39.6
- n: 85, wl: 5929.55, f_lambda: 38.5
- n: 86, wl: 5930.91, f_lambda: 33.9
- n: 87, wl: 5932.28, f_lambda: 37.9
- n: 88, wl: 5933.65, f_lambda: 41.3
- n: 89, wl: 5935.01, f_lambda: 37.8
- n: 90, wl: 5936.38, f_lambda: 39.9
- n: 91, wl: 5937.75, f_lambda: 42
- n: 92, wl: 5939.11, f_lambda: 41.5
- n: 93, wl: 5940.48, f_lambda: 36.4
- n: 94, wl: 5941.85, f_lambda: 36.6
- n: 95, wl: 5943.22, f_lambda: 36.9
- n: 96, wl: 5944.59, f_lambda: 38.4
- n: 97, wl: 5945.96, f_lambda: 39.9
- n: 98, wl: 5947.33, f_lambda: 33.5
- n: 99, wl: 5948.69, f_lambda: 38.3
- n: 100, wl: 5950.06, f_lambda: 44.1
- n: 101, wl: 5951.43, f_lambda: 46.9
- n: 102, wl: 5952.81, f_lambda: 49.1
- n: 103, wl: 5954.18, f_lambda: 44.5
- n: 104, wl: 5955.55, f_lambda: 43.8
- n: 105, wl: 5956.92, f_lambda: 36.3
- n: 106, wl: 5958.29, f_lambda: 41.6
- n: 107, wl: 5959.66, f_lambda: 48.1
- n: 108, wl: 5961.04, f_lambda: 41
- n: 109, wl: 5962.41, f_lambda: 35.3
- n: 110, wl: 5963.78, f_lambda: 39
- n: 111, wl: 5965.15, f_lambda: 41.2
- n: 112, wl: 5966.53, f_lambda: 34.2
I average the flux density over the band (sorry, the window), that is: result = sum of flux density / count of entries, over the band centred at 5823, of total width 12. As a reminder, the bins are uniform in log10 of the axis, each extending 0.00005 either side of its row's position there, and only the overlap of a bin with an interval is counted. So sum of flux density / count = 42.0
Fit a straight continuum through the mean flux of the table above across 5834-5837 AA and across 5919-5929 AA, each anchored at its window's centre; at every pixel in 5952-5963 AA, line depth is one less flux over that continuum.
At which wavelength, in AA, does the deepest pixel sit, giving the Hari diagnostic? 5962.41 AA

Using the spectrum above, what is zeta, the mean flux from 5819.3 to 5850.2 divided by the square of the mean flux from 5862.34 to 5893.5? 0.0281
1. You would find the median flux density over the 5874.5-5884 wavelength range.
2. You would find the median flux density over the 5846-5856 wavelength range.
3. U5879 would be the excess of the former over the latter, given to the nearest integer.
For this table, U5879 4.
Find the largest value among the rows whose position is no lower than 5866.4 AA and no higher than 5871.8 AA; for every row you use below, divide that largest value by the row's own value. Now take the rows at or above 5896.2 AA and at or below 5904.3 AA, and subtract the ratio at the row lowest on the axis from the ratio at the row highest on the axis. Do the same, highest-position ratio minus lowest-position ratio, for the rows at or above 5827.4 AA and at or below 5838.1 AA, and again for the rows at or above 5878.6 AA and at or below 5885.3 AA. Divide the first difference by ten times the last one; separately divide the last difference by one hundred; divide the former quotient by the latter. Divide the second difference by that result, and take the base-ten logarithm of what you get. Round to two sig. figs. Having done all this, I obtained -2.2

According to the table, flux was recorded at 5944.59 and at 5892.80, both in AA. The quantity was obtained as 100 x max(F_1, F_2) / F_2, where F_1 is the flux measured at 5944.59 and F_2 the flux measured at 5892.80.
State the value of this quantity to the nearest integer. 100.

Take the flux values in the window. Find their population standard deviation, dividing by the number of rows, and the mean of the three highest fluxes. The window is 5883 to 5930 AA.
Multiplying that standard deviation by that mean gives 222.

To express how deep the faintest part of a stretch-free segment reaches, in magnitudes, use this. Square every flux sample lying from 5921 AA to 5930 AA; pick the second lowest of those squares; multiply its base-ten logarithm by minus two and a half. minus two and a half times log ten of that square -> -7.78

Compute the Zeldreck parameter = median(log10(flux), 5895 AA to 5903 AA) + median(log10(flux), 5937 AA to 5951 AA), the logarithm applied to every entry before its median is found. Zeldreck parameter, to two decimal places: 3.13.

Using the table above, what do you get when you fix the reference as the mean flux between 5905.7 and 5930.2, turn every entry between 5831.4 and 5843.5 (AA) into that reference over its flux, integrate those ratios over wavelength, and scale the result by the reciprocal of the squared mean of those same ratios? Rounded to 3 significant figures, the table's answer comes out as 12.5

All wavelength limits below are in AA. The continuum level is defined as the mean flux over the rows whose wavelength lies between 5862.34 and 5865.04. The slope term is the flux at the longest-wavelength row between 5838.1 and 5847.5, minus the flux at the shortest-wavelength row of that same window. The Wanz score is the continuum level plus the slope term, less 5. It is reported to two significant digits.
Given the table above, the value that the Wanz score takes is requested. 27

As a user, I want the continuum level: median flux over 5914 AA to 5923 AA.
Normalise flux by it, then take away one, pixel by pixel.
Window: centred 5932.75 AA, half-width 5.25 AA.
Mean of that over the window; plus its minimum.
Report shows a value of -0.11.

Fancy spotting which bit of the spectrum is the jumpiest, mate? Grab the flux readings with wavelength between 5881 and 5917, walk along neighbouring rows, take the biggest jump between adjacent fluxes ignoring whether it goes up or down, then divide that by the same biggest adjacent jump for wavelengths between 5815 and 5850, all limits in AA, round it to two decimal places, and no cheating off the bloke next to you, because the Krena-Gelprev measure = 0.73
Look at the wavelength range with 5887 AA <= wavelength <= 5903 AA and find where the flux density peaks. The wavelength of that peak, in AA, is 5892.80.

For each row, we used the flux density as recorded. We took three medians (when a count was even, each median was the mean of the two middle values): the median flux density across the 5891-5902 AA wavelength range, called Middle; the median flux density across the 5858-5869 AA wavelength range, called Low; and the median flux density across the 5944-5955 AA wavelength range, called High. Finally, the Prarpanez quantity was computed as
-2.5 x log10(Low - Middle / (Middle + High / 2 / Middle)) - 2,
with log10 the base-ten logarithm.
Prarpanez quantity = -5.93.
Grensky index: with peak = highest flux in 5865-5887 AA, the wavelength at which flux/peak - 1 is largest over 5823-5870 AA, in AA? 5837.43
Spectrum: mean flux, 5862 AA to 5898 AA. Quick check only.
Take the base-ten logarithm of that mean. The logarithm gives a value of 1.58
